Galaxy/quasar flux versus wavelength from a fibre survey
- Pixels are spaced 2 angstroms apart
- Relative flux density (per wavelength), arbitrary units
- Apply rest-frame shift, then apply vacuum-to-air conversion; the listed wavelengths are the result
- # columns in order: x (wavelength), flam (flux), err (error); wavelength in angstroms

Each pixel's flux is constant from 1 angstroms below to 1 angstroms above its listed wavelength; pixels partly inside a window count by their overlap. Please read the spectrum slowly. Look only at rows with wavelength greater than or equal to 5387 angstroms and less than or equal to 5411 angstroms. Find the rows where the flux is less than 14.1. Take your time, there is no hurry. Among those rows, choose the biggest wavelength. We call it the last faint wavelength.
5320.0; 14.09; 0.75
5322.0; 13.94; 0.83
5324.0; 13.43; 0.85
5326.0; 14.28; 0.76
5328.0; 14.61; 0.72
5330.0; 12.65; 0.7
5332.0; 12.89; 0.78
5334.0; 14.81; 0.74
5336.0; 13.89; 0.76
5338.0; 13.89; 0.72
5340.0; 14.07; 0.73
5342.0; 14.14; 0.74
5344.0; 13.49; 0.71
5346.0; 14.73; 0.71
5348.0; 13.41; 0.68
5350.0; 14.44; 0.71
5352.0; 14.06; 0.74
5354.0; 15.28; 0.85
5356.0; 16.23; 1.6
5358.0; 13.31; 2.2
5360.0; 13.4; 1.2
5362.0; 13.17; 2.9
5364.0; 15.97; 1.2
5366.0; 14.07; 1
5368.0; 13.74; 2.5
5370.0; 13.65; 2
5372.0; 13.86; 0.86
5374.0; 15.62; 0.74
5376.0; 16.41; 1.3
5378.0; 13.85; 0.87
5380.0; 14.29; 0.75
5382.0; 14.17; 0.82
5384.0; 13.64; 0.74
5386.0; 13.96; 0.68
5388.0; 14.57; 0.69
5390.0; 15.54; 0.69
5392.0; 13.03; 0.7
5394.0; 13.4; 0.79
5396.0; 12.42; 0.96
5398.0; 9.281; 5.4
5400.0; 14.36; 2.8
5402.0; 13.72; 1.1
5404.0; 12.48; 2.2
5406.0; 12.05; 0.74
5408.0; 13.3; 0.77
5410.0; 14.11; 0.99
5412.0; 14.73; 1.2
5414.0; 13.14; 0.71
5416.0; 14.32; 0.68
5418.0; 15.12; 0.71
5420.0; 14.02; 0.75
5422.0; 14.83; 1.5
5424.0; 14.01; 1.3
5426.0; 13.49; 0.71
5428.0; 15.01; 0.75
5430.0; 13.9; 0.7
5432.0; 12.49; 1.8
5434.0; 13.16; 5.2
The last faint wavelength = 5408.0 angstroms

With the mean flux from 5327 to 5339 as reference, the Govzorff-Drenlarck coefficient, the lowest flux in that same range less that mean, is -1.14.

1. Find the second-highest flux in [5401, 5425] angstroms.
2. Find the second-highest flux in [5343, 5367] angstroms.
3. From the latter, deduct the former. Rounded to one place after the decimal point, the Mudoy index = 1.1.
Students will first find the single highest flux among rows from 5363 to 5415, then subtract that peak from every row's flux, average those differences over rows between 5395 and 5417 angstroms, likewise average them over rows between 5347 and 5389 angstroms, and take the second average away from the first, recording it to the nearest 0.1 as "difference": -1.3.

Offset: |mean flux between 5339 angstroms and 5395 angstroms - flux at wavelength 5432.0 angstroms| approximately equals 1.8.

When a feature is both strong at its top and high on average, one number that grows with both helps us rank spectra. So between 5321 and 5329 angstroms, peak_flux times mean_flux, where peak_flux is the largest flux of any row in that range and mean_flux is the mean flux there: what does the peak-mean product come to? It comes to 205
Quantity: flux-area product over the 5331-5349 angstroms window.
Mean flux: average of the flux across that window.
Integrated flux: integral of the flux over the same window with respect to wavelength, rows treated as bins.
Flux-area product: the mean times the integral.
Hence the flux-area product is 3490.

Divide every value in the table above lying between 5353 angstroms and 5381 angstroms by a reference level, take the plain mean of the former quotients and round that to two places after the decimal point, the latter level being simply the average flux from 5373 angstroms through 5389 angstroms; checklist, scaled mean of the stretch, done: 0.99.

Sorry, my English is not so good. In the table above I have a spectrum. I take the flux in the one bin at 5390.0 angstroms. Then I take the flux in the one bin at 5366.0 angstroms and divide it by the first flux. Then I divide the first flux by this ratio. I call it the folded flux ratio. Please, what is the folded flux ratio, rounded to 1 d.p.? 17.2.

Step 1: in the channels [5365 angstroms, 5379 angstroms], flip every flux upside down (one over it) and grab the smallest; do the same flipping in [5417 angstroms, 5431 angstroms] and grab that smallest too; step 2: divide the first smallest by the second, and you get 0.92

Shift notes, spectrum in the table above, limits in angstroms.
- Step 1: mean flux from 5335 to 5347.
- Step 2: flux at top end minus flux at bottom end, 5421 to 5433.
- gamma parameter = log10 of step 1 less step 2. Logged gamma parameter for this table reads 1.21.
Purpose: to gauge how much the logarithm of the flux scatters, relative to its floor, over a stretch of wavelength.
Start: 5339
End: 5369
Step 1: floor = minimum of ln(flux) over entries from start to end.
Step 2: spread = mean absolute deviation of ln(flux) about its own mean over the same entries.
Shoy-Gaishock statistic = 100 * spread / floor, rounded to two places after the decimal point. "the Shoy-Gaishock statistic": 1.94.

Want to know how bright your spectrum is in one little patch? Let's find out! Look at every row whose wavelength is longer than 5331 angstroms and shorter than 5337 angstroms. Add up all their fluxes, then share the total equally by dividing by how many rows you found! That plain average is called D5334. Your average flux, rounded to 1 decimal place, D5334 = 13.9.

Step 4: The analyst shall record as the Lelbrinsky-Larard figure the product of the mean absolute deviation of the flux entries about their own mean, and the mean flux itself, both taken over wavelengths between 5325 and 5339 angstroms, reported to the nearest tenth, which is 8.6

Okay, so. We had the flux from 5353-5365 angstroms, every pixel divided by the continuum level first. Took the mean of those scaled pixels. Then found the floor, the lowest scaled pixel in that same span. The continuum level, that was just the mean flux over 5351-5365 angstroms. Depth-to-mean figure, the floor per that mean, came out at 0.905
